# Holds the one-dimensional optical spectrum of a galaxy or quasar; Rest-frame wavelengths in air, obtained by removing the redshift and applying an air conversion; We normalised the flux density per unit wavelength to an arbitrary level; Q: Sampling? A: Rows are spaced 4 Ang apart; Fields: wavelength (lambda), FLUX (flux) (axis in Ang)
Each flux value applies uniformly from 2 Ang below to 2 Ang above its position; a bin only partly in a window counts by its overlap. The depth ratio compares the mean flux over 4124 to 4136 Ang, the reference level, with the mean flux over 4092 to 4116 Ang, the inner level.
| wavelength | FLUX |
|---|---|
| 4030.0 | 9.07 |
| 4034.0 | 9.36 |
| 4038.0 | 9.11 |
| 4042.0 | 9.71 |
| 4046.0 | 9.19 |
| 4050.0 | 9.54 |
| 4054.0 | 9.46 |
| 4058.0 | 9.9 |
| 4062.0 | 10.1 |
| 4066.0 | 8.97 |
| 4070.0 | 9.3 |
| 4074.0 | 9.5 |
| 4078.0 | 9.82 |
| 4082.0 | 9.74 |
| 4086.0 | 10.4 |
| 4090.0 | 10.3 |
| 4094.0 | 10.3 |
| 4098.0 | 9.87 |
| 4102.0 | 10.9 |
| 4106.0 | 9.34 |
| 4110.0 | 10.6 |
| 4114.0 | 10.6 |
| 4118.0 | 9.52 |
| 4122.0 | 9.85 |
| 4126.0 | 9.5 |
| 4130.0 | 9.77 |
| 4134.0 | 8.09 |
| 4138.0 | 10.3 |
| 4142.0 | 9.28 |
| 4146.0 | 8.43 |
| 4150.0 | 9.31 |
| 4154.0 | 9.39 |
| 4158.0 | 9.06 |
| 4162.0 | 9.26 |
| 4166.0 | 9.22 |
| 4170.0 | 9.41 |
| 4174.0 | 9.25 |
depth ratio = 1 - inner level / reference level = -0.13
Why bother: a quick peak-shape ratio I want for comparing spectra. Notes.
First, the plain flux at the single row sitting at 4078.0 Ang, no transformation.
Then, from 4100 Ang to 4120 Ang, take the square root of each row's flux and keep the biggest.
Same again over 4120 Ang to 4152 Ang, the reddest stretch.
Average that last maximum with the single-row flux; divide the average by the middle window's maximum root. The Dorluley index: 1.97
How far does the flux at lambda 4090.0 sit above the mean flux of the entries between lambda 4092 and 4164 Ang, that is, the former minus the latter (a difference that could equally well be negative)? 0.67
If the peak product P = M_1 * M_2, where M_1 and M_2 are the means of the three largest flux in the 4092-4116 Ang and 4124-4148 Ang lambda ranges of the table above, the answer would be 105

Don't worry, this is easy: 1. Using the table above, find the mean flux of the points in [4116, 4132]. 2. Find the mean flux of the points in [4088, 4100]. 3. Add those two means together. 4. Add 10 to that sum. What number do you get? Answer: 29.8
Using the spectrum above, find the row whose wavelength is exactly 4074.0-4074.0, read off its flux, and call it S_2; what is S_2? 9.5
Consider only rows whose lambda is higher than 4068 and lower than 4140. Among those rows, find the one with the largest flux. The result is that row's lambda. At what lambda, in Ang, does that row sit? 4102.0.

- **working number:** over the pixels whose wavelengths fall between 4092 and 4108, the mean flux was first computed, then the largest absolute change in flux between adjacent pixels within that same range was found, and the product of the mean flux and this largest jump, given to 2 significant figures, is 16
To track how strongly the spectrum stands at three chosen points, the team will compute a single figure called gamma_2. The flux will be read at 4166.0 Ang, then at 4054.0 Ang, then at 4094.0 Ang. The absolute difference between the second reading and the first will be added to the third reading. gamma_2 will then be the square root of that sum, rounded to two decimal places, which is 3.25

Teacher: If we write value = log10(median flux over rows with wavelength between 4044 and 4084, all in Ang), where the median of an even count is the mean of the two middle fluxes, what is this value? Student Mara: 0.98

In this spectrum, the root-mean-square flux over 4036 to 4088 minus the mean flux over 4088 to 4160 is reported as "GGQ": -0.1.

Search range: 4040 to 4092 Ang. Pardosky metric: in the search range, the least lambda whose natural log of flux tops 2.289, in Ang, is 4058.0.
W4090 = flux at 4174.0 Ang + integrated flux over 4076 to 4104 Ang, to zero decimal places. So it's 295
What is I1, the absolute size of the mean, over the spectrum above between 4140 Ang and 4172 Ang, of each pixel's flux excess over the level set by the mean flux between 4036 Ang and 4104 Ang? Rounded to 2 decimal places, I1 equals 0.60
